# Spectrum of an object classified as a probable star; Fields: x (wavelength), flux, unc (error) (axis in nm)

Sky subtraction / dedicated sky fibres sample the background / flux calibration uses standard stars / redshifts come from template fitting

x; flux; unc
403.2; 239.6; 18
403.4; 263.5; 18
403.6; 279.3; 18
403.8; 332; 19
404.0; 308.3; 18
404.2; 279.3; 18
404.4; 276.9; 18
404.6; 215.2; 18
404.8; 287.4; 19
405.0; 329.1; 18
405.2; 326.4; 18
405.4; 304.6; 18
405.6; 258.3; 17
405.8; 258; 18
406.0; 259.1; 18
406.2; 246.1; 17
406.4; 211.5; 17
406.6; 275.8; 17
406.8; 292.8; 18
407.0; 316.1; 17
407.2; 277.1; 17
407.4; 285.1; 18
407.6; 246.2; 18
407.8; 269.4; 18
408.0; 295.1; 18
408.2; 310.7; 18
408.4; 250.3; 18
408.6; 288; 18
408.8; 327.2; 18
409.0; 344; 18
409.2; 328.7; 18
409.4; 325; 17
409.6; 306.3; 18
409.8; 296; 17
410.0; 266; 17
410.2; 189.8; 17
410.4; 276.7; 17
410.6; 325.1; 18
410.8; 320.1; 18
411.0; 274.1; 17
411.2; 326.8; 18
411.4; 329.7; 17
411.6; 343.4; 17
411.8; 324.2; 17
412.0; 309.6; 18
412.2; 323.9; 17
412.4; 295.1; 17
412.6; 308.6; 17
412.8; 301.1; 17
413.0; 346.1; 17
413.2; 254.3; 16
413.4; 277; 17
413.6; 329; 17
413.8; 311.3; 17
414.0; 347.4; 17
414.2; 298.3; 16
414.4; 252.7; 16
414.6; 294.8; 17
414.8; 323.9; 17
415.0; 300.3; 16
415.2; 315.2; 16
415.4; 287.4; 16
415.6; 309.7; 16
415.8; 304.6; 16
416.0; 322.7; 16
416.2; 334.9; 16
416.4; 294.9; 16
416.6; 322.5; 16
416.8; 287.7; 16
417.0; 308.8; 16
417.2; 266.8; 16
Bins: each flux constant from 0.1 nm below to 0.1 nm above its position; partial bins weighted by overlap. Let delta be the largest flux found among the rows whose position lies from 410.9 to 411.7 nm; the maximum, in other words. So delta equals 343.4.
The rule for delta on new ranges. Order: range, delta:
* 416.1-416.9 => 334.9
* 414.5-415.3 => 323.9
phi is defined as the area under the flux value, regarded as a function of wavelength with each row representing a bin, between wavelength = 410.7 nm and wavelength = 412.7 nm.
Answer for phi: 631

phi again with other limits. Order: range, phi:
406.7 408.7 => 566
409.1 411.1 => 582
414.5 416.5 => 618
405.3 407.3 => 540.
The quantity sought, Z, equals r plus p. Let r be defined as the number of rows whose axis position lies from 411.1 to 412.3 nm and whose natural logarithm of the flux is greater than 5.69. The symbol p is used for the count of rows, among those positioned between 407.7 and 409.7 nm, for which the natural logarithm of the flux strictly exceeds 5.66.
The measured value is 14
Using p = 8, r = 6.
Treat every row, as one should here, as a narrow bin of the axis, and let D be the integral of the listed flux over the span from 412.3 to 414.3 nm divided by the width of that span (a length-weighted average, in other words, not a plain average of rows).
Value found 307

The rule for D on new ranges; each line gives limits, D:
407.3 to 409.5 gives 297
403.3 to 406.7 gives 277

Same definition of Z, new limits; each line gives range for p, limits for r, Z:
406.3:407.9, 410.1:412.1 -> 9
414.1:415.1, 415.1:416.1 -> 8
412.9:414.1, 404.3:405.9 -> 7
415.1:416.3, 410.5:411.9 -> 12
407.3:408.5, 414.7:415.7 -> 6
